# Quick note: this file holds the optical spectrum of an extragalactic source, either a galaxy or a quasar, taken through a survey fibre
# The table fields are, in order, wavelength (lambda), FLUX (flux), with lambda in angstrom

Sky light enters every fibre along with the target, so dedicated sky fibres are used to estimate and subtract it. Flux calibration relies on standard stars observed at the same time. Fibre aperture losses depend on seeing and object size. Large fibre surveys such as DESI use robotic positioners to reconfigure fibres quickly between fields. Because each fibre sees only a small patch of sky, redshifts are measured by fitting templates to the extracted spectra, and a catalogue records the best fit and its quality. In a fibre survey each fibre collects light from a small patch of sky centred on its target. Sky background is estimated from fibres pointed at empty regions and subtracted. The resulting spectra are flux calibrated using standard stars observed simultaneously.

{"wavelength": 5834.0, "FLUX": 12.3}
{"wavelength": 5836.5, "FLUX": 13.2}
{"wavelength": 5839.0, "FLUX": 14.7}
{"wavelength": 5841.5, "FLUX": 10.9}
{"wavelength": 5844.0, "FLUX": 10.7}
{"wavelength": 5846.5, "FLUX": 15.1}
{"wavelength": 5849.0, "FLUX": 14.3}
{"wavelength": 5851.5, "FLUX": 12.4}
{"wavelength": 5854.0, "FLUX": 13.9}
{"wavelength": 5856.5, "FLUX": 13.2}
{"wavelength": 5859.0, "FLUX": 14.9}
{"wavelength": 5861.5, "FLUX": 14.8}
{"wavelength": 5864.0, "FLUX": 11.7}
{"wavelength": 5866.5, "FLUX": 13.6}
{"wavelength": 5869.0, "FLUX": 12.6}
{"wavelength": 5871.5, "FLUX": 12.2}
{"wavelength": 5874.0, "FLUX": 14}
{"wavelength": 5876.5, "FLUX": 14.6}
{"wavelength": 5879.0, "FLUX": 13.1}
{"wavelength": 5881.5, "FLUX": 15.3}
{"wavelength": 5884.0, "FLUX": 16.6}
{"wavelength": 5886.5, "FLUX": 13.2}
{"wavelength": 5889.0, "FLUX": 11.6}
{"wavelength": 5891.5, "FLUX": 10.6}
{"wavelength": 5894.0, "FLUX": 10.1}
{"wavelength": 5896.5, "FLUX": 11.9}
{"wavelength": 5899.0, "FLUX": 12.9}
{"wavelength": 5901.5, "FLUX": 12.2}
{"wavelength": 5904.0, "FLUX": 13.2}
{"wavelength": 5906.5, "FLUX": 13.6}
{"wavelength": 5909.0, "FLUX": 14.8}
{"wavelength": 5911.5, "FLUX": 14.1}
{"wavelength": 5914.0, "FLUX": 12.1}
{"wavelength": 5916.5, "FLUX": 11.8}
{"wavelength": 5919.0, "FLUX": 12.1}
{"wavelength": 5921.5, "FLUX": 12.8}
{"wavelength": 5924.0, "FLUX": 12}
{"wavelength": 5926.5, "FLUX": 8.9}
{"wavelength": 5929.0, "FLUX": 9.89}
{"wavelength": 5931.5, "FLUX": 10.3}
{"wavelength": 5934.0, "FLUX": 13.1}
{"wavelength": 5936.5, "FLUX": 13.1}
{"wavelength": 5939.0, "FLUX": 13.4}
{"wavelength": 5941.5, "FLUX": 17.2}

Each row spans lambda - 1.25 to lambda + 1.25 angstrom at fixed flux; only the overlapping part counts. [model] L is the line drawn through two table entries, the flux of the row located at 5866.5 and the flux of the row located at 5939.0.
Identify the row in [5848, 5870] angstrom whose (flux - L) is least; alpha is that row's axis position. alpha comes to 5864.0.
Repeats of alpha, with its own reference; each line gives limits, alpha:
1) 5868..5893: 5891.5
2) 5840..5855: 5844.0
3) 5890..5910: 5894.0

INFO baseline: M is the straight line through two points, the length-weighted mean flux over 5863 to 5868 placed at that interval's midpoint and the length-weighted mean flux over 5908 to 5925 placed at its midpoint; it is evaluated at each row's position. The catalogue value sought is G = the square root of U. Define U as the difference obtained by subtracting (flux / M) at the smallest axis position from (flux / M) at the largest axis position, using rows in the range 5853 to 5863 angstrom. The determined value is 0.26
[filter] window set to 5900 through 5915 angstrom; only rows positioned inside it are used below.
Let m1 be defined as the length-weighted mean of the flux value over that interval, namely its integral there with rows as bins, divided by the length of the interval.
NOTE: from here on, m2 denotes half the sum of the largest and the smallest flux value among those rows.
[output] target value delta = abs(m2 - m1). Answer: 0.10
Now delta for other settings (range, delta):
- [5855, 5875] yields 0.07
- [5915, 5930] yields 0.44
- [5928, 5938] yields 0.19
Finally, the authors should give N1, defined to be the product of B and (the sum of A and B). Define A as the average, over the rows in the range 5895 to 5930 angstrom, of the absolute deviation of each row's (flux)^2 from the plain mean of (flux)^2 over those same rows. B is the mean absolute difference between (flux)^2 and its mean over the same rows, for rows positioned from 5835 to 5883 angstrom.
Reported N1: 1728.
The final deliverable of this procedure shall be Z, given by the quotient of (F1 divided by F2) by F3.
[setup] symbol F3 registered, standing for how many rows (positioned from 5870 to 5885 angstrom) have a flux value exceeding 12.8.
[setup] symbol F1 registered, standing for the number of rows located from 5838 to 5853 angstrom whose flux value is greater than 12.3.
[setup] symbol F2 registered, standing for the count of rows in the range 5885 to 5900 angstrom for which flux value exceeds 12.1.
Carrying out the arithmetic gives 0.40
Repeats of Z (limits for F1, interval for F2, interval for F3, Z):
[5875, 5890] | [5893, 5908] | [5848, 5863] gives 0.25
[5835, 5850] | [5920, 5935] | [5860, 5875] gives 0.67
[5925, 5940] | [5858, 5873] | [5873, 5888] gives 0.10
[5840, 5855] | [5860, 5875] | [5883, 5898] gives 0.40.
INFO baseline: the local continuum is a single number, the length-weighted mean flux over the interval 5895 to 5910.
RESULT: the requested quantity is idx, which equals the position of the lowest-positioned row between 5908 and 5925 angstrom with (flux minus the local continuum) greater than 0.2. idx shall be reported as 5909.0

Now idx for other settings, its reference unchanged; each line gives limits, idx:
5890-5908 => 5906.5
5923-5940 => 5939.0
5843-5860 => 5846.5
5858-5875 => 5859.0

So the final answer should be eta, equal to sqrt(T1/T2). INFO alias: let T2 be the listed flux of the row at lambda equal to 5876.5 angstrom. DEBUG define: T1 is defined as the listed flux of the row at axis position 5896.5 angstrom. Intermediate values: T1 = 11.9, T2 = 14.6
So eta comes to 0.90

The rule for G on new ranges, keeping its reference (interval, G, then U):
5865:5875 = 0.17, 0.03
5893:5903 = 0.40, 0.16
